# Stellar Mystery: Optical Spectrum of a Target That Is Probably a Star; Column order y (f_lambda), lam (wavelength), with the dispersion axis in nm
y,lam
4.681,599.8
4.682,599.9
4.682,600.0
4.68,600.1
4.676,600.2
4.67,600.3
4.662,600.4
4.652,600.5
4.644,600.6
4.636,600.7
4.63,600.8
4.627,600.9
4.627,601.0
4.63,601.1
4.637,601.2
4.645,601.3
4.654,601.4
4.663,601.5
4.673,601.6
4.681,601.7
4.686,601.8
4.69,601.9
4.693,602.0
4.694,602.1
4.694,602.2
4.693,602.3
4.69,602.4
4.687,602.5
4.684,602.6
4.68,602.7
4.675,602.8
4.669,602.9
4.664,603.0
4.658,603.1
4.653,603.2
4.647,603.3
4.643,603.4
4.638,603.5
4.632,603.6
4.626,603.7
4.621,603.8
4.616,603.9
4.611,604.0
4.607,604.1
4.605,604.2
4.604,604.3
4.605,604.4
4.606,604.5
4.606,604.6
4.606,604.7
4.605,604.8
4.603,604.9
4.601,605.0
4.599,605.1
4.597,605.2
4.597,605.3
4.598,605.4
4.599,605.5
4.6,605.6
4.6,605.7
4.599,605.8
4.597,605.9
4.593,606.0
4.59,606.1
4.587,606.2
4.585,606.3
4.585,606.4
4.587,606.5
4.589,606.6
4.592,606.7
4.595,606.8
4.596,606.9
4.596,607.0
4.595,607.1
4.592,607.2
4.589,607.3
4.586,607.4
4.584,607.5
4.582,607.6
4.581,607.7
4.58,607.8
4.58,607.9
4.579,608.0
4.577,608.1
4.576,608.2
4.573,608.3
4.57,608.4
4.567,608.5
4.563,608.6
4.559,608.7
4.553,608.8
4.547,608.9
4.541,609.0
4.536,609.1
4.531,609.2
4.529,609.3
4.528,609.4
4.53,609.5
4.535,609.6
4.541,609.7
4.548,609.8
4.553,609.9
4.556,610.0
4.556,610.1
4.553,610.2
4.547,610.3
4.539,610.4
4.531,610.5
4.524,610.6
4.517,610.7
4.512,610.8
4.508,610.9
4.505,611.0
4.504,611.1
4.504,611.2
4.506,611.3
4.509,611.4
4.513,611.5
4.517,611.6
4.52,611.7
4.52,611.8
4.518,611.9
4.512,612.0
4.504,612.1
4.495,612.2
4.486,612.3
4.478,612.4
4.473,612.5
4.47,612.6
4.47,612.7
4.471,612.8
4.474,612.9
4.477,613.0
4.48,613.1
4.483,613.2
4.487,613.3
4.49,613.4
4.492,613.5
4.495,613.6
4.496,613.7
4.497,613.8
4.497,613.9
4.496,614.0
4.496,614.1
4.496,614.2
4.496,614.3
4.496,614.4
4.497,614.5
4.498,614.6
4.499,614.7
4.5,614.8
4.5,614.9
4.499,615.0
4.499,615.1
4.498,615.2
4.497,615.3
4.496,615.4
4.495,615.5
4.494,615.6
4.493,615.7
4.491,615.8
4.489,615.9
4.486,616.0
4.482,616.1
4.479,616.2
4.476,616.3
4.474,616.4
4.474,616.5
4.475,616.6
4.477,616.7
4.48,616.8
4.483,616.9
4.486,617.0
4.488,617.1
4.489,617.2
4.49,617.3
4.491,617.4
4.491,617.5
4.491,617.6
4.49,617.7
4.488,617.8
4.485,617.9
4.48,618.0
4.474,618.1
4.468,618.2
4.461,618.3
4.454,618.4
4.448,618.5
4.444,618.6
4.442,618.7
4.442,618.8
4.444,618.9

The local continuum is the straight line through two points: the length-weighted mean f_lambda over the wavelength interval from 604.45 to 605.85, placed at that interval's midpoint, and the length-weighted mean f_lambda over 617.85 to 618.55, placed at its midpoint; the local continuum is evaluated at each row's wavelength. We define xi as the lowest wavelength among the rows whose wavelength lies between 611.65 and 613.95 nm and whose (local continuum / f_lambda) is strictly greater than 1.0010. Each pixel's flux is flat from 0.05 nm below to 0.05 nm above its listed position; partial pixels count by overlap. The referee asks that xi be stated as 611.7 nm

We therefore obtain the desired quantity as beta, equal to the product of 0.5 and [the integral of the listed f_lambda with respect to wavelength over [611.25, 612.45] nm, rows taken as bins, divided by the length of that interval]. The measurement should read 2.25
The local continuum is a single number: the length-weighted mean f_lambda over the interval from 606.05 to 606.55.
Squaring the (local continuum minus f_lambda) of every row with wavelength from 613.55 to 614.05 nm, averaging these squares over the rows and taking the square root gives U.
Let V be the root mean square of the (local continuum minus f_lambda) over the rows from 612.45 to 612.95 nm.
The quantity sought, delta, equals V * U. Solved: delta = 0.0104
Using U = 0.09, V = 0.12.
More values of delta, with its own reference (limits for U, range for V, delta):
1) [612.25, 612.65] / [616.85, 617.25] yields 0.0111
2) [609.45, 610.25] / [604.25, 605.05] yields 0.0007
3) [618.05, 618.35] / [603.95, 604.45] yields 0.0024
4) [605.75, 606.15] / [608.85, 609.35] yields 0.0004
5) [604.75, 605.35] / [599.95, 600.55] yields 0.0012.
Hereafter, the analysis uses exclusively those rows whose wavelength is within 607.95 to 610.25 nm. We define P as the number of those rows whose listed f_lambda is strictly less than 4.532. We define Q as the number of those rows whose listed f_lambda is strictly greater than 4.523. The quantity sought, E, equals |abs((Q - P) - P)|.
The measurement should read 15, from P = 4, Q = 23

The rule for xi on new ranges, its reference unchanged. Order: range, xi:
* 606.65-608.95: 608.7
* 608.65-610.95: 608.7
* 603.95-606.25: 604.1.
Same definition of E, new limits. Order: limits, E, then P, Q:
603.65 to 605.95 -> 23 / 0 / 23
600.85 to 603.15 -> 23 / 0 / 23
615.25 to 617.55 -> 46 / 23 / 0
